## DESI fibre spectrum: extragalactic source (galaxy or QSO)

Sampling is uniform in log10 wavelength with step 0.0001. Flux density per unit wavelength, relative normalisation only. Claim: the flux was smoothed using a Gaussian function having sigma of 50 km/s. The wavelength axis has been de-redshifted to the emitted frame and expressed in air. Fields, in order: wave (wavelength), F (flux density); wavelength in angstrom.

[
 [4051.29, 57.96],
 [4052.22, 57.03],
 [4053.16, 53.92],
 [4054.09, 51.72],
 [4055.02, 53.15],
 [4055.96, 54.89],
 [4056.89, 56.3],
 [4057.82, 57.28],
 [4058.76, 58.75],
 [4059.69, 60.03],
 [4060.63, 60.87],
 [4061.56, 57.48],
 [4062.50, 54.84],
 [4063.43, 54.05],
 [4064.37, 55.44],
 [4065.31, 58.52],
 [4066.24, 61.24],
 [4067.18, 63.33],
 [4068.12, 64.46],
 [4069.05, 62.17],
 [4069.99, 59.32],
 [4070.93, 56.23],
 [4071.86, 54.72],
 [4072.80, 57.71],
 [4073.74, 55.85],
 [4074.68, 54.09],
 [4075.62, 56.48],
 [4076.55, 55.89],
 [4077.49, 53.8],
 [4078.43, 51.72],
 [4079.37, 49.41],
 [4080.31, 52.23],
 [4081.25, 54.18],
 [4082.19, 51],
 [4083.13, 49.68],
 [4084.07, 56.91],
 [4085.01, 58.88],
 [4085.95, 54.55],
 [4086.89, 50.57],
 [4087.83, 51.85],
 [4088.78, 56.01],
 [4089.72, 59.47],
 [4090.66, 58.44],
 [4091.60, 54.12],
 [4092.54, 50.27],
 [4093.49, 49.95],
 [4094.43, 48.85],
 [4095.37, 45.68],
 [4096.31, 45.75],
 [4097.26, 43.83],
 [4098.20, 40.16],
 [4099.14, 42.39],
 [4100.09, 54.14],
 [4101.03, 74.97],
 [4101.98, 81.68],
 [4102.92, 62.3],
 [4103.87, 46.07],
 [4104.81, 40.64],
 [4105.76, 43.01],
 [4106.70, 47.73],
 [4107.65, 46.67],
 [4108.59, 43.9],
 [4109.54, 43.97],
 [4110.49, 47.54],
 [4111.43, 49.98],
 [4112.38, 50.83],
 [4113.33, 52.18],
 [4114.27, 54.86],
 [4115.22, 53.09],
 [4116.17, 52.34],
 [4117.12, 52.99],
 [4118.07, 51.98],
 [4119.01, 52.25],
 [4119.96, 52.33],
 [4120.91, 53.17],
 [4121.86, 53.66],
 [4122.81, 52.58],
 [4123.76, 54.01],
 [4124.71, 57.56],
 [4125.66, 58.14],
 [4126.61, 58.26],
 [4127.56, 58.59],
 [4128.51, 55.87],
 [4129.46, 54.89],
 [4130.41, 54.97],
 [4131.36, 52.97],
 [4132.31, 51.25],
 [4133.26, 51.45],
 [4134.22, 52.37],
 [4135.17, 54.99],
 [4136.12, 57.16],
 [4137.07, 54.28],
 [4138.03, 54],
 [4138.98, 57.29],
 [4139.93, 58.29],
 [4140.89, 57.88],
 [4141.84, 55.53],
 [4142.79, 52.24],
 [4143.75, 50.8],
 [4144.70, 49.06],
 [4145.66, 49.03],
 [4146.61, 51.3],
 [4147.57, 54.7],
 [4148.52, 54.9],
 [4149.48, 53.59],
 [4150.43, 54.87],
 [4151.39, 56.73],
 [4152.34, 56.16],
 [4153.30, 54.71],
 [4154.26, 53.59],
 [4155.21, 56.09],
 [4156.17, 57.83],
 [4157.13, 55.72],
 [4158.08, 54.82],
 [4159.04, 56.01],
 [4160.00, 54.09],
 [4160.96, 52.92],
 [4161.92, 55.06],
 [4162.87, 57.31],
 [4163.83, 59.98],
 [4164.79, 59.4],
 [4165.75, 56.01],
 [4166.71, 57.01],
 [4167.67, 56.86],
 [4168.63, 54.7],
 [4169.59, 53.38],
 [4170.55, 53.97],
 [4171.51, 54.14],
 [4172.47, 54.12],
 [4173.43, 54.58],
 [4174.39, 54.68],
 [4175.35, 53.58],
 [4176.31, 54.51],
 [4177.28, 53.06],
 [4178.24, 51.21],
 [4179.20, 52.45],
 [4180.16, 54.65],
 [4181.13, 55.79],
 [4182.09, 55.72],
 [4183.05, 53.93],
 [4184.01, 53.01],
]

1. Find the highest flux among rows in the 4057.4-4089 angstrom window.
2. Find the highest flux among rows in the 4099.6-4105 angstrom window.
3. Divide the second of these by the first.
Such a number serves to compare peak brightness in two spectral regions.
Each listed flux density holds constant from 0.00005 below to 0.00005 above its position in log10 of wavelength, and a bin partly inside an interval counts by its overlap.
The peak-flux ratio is 1.27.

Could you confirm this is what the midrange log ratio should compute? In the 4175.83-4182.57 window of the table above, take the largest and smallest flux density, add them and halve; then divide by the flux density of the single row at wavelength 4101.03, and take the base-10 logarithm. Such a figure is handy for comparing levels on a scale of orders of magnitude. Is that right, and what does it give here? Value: -0.15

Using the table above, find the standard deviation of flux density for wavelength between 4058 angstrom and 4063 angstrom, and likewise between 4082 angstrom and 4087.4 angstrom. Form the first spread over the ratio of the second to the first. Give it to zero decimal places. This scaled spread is 1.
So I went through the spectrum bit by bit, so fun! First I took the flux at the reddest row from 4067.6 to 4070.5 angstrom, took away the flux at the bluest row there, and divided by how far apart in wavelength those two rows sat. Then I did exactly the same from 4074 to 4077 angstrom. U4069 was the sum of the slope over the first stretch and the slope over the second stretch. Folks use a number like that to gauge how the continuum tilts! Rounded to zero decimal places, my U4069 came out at -2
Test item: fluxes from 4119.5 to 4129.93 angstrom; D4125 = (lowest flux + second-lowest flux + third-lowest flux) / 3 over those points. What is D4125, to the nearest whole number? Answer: 53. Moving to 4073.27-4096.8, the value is 47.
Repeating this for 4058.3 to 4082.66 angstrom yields 51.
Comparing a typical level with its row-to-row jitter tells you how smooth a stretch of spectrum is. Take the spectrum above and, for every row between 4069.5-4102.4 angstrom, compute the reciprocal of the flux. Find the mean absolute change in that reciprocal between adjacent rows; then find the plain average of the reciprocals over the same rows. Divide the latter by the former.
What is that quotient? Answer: 16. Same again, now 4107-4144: 36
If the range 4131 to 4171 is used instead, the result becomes 34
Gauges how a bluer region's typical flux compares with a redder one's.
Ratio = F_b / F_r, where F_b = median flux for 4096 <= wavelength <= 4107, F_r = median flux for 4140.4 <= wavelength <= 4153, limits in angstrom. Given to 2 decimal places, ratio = 0.84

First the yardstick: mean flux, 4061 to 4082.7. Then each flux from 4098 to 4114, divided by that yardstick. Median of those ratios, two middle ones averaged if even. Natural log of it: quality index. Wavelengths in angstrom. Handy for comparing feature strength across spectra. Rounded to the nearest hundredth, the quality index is -0.17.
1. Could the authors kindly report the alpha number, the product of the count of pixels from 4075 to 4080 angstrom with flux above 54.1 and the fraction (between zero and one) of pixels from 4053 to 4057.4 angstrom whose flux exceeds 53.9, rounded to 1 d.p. 1.2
